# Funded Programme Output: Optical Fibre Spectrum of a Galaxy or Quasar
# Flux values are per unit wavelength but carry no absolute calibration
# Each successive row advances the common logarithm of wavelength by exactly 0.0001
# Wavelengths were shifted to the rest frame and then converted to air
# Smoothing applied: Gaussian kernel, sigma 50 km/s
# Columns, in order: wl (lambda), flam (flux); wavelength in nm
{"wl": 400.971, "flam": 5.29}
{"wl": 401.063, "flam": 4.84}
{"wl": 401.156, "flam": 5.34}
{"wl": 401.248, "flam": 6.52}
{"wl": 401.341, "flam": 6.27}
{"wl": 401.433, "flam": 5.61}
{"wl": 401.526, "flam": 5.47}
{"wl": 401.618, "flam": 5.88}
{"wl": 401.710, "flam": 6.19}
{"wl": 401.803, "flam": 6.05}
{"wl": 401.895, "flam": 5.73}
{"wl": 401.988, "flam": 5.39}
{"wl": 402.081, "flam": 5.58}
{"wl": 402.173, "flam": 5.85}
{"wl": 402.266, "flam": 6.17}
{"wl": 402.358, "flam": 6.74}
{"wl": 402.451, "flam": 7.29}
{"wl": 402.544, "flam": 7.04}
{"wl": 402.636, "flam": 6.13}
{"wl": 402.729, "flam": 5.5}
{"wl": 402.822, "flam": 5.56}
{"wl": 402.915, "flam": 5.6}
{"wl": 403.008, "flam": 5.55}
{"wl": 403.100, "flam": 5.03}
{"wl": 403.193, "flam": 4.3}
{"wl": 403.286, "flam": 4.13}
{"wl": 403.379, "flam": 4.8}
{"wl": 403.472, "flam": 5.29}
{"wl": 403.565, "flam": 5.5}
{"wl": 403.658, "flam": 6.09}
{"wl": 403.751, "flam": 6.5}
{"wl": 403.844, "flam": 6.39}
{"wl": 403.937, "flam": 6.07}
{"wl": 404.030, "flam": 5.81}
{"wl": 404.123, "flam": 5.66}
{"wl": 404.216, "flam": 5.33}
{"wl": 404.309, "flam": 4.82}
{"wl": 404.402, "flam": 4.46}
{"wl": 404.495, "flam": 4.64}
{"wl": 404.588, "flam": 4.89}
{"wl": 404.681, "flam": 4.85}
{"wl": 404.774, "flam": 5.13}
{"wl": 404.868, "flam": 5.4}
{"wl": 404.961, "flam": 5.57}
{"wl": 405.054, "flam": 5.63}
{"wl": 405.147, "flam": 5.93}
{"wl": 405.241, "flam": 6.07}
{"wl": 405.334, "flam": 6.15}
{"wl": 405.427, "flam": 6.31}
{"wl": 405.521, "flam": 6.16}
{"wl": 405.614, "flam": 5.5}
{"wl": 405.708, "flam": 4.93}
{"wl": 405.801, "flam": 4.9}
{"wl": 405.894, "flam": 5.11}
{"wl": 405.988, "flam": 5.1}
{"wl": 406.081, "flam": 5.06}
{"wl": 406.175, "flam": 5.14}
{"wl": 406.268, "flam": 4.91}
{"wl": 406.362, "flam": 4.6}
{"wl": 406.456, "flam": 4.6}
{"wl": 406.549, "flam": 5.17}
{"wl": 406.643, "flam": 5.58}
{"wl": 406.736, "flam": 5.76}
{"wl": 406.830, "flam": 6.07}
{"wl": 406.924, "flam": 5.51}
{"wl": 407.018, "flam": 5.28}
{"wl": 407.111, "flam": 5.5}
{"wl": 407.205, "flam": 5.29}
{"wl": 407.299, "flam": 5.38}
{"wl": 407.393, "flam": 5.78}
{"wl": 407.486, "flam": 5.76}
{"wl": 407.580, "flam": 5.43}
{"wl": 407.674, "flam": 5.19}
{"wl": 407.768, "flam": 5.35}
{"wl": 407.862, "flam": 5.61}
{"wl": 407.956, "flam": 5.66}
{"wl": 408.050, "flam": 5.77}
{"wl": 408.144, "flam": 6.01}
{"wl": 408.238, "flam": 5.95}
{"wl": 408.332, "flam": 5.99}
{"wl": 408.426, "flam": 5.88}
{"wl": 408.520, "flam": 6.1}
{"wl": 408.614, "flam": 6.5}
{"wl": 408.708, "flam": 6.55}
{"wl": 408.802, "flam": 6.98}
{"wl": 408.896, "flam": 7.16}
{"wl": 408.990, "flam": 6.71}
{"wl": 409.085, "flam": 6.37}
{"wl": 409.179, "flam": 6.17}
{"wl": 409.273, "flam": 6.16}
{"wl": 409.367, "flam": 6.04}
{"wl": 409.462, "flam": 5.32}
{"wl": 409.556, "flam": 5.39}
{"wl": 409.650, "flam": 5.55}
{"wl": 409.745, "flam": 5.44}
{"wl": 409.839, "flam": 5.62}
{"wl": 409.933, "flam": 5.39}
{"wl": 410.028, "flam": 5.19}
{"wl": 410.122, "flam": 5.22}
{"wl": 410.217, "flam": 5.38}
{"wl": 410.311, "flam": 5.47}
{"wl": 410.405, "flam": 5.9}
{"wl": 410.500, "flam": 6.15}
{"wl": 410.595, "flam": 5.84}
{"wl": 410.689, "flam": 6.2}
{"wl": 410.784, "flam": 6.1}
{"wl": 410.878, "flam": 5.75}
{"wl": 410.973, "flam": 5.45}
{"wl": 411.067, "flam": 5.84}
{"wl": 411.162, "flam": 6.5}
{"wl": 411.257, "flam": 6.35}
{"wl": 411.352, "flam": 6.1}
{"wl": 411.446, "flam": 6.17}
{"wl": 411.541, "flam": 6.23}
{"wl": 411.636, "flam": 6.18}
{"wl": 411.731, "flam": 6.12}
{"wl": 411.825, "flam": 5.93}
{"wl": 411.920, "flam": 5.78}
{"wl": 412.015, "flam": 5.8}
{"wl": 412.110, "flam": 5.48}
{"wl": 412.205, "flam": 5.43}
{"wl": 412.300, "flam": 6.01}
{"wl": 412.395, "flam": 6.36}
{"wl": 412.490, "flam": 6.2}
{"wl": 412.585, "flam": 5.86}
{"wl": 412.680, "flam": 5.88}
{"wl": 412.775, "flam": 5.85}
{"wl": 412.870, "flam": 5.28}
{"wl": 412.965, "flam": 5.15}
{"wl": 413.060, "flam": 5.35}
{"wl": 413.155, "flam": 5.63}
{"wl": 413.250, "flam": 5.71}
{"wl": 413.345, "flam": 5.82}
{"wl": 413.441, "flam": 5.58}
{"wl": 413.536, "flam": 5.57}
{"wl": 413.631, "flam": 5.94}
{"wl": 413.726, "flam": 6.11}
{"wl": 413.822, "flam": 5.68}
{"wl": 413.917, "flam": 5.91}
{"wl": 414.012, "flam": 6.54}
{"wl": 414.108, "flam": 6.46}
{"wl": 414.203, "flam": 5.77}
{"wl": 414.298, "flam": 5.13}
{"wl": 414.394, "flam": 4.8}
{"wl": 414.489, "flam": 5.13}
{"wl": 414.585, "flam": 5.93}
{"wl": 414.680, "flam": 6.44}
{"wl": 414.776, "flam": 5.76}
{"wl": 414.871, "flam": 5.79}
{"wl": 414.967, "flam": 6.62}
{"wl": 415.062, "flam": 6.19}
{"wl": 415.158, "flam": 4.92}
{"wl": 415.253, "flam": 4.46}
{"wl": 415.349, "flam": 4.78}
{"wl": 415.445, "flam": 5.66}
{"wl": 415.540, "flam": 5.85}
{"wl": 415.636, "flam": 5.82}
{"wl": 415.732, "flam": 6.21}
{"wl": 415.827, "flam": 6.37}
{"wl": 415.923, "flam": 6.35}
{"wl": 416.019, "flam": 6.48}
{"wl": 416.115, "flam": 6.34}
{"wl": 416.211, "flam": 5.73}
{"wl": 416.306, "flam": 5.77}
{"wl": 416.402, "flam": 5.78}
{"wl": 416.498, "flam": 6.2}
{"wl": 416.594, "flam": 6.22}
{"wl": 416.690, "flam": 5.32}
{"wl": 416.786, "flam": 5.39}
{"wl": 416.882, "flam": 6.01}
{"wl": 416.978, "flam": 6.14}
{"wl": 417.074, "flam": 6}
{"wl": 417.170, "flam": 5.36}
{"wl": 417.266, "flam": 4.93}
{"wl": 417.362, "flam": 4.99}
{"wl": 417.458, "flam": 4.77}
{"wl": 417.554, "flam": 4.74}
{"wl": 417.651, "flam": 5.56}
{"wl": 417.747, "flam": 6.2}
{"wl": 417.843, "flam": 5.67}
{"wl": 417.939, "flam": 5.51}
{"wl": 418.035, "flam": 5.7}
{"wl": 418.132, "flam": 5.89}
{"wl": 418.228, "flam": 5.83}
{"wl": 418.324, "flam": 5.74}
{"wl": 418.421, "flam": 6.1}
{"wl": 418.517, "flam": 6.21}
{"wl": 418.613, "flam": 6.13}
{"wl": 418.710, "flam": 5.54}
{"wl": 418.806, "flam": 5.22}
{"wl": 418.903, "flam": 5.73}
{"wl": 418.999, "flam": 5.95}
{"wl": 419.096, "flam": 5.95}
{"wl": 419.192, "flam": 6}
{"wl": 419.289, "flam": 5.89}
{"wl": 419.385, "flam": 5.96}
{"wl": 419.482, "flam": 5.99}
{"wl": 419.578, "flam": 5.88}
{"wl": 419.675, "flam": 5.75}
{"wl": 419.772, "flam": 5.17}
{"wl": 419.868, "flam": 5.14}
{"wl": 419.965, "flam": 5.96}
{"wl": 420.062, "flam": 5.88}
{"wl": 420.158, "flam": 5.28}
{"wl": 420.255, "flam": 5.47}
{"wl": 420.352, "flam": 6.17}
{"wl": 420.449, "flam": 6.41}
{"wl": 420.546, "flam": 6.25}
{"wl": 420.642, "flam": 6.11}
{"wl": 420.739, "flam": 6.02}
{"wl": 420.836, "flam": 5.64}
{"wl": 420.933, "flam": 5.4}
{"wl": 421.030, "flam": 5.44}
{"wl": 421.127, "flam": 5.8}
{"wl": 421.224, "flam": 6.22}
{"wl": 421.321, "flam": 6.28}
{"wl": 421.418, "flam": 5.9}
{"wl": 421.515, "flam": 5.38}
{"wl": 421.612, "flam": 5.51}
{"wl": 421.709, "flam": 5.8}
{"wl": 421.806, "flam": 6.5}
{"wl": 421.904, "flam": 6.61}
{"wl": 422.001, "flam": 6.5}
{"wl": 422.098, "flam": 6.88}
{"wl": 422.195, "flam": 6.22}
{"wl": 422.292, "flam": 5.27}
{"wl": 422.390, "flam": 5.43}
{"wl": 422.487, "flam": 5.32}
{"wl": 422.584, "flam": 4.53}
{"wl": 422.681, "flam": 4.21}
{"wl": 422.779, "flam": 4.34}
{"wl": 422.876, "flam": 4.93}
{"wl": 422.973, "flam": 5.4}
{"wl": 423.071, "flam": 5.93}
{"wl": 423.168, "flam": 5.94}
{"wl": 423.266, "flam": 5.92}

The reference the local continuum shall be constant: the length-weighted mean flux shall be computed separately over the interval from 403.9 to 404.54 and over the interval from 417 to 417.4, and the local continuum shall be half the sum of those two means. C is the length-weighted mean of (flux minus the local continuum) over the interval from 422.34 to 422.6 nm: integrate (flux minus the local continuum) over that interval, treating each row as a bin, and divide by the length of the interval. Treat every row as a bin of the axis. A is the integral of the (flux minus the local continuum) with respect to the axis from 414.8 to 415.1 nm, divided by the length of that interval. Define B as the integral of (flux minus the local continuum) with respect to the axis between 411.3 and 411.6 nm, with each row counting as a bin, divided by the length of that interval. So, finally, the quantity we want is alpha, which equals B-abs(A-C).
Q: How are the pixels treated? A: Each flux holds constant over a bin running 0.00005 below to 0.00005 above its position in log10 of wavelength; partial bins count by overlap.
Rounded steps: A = 0.9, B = 0.9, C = -0.2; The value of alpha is -0.1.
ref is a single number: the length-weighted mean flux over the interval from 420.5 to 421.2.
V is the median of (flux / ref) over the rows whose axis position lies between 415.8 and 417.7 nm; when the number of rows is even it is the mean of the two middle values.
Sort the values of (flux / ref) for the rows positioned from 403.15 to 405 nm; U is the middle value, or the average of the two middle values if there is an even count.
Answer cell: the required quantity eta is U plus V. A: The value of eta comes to 1.90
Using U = 0.91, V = 0.99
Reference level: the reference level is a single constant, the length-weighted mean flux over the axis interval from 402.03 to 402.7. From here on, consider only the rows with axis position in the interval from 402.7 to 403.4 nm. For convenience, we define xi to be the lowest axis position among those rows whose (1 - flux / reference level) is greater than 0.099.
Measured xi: 402.729 nm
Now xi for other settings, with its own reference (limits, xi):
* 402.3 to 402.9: 402.729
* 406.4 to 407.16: 406.456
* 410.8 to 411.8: 410.973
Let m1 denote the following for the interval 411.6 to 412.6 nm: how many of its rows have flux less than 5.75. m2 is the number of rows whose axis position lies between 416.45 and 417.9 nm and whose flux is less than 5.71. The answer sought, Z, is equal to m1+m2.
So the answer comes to 11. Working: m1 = 2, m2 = 9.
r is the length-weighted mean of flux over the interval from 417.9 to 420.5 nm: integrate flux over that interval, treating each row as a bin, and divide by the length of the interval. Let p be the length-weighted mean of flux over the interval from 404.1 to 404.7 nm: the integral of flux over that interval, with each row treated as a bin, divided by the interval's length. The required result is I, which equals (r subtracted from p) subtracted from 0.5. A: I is 1.36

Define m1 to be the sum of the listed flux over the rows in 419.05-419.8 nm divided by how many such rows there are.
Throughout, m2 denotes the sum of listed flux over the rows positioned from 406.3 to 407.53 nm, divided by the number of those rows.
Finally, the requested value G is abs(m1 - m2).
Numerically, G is 0.42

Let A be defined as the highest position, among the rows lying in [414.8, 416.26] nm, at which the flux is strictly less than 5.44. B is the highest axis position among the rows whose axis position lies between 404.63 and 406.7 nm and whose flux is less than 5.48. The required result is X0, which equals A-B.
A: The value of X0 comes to 8.80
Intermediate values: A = 415.349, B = 406.549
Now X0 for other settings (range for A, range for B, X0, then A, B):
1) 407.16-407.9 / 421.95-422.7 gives -14.91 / 407.768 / 422.681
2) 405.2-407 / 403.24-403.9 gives 3.08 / 406.549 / 403.472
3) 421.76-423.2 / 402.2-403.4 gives 19.59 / 422.973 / 403.379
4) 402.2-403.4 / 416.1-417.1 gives -13.41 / 403.379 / 416.786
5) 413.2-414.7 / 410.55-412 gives 3.52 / 414.489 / 410.973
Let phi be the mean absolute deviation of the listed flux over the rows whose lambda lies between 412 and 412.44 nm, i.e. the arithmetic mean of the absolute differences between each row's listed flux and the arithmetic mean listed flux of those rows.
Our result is 0.30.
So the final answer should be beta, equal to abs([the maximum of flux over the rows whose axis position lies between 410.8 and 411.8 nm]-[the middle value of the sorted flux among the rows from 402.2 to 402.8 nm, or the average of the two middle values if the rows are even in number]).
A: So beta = 0.0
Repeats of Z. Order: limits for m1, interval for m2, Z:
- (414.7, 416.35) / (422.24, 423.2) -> 13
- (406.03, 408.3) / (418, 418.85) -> 20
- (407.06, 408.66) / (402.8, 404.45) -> 21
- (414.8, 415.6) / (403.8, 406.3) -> 23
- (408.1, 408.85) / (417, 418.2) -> 9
